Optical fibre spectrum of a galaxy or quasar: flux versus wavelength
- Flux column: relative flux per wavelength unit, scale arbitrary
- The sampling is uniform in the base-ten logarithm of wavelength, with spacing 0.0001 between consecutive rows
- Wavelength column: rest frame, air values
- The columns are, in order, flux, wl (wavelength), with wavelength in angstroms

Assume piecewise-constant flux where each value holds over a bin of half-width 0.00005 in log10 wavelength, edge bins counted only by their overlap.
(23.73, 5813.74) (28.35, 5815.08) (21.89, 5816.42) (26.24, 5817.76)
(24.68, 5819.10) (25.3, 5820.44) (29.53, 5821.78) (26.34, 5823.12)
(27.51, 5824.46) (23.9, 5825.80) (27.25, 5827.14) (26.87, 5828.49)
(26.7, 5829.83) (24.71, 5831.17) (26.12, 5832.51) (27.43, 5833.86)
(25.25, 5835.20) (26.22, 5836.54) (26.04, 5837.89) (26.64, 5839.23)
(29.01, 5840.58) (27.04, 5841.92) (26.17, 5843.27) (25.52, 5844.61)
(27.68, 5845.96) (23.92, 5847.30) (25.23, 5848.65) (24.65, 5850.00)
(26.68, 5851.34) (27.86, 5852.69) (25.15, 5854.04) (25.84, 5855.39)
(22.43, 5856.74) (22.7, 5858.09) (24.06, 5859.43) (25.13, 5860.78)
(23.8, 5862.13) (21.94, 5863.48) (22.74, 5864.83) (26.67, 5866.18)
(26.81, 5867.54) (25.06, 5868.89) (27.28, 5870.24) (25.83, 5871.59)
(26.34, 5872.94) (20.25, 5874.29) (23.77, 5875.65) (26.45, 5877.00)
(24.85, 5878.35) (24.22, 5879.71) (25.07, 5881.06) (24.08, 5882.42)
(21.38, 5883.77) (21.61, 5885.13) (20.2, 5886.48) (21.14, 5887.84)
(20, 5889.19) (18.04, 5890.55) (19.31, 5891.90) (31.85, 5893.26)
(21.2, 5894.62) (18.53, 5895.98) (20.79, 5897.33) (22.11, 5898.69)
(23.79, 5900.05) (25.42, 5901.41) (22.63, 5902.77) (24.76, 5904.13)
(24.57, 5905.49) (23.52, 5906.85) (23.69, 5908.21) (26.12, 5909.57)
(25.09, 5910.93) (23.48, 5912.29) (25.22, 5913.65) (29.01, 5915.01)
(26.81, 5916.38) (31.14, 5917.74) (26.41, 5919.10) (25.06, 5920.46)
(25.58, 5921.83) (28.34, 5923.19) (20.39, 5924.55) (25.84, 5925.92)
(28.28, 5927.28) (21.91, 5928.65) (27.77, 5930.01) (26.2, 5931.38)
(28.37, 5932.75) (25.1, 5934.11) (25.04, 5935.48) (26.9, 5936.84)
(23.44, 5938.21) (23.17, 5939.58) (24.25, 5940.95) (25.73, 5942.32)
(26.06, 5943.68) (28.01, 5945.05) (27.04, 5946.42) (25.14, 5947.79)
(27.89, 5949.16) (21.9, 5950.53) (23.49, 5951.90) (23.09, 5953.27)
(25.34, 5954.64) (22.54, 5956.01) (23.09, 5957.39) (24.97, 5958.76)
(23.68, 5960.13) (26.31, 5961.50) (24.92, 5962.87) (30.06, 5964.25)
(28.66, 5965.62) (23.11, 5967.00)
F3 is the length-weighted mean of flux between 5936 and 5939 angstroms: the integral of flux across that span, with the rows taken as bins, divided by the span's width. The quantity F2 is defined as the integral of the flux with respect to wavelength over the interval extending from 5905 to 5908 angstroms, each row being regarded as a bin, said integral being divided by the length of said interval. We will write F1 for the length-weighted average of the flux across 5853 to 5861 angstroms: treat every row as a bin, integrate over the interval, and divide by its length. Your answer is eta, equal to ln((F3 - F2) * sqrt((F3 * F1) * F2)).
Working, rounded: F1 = 24.3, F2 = 24.0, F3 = 25.1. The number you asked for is 4.9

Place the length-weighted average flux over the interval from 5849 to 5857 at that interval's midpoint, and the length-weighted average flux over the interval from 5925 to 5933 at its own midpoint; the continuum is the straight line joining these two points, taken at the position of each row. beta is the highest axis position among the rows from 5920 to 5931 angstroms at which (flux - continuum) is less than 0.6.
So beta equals 5928.65 angstroms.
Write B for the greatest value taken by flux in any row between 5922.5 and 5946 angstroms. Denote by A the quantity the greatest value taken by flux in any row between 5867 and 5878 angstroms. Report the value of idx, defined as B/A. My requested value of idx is 1.04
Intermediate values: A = 27.28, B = 28.37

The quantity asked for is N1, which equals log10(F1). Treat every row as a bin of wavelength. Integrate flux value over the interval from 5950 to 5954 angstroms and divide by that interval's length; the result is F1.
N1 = 1.36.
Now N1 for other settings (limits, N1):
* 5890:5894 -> 1.37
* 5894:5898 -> 1.30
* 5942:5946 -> 1.43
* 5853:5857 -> 1.40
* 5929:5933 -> 1.43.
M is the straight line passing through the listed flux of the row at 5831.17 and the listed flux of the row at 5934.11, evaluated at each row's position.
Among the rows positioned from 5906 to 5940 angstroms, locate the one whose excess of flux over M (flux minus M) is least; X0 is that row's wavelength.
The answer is 5924.55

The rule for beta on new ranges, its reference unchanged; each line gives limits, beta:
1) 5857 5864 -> 5863.48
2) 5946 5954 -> 5953.27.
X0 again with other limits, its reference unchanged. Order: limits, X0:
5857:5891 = 5890.55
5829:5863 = 5856.74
